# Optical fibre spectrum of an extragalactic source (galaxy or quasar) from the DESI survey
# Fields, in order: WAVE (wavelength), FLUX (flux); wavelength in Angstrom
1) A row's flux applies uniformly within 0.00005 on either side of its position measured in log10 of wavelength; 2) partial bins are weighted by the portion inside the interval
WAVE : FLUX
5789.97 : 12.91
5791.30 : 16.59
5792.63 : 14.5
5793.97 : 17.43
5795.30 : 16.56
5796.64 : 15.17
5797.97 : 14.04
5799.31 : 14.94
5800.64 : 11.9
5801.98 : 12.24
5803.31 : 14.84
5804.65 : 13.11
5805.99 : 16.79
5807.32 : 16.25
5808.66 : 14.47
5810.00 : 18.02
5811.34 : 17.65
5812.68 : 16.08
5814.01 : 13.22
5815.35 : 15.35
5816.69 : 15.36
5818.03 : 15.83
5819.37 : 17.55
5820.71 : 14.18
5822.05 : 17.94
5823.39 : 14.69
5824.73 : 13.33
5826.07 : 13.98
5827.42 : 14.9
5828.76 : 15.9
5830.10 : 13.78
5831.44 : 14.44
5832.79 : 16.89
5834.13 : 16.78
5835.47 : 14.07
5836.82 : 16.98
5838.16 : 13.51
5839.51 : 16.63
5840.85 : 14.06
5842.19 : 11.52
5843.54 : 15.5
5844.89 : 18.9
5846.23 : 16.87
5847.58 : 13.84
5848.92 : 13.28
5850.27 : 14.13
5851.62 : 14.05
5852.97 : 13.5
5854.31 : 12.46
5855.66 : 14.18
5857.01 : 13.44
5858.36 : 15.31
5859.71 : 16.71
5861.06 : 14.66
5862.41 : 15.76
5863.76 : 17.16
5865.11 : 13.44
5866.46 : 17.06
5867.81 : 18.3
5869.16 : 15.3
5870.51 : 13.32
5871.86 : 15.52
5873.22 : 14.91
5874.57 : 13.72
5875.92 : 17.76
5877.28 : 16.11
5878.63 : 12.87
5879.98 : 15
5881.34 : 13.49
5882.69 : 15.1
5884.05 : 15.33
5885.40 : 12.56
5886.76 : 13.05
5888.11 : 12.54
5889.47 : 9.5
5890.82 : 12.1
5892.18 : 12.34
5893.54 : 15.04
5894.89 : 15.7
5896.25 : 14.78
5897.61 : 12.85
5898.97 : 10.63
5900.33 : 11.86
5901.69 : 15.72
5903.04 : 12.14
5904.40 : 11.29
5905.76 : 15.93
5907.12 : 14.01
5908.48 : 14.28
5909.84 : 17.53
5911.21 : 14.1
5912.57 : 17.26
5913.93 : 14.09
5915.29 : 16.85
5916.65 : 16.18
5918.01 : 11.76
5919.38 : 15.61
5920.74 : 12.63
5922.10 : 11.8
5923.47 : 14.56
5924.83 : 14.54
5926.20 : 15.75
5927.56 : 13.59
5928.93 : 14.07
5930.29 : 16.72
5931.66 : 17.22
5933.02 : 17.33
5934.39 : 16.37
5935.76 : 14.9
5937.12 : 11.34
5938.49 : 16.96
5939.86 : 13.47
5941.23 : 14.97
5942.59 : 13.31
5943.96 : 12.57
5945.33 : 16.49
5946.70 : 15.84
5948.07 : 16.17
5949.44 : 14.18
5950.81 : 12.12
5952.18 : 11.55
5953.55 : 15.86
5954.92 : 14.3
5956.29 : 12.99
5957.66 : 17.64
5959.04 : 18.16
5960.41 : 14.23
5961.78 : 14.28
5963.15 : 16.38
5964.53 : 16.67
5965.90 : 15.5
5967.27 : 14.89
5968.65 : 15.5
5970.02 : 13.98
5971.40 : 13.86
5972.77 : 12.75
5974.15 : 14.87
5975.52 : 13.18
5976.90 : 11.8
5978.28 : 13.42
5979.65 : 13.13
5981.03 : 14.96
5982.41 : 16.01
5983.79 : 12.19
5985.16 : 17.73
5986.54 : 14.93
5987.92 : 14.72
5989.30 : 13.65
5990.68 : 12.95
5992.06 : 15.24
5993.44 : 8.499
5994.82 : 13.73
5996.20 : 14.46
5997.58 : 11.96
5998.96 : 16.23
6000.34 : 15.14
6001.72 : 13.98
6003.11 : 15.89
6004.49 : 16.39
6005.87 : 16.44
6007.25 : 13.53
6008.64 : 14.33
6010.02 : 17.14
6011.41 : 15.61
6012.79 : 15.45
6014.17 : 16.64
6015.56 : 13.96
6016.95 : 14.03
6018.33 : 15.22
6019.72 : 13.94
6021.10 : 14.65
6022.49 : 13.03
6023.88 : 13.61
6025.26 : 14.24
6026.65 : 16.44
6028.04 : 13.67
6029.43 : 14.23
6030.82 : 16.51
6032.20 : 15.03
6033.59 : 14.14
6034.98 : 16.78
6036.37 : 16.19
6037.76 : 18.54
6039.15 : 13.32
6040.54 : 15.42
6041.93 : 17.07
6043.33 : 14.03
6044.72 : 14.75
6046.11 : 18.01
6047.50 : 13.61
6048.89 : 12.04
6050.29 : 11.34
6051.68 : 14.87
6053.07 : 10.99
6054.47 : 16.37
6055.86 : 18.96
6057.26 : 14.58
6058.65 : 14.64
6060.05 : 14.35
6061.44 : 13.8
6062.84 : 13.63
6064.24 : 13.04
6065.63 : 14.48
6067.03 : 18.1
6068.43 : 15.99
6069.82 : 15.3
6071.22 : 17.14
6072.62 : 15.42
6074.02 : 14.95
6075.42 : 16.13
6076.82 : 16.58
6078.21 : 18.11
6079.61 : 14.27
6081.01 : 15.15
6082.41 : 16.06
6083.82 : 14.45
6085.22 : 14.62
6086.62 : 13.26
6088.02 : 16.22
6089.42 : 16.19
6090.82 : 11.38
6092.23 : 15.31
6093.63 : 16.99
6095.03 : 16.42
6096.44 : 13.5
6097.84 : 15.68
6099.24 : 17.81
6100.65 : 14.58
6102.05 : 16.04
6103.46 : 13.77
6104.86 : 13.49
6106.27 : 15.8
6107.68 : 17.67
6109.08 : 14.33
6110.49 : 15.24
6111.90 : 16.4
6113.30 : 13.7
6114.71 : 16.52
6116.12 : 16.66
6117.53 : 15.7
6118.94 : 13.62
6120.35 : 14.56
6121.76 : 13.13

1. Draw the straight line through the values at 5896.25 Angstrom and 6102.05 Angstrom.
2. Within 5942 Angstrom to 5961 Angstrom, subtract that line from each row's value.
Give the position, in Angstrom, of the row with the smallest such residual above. 5952.18 Angstrom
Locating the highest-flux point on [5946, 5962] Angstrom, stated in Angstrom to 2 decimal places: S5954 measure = 5959.04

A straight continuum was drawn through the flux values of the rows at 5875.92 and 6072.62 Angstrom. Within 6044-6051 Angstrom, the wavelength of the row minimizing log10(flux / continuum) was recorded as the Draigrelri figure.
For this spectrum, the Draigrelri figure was 6050.29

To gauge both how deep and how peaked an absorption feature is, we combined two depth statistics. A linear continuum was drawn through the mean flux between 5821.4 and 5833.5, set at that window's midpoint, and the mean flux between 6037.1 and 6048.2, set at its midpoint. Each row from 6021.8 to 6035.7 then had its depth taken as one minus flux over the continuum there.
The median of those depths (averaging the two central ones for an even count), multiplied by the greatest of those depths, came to 0.014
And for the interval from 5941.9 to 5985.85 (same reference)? 0.018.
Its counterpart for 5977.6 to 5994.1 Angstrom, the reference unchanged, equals 0.037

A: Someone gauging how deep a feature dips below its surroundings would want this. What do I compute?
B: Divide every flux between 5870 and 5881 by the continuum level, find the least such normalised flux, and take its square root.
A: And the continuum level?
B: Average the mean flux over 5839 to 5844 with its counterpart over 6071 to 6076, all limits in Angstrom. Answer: 0.92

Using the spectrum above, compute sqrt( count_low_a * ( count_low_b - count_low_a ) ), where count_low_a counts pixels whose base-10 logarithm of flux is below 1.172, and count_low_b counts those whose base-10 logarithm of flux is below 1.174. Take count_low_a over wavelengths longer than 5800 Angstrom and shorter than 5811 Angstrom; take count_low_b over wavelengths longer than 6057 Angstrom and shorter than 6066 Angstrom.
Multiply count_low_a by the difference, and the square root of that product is 3.2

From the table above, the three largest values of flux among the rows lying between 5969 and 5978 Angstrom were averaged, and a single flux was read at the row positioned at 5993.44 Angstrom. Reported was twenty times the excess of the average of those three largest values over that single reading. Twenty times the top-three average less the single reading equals 115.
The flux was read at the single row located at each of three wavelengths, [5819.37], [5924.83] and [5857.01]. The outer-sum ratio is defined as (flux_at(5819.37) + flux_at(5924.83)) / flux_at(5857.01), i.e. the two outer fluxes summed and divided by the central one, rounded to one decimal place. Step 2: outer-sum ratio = 2.4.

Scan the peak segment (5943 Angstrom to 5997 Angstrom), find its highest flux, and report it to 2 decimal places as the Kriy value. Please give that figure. 18.16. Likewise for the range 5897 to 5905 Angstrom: 15.72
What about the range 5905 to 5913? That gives 17.53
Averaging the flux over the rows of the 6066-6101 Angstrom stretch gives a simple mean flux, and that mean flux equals 15.6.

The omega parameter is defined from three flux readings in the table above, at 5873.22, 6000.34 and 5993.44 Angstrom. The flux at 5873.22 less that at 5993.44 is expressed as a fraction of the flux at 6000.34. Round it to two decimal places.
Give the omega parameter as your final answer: 0.42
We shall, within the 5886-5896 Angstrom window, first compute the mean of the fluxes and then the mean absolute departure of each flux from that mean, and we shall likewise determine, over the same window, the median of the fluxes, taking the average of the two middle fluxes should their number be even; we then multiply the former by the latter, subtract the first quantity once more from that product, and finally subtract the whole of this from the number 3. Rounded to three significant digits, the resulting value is -13.8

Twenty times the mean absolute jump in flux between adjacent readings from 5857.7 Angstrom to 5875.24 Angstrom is 39.2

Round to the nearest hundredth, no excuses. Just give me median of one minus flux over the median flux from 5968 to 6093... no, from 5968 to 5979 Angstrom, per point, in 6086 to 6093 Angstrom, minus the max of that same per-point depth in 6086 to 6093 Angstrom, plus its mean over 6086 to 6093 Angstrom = -0.35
